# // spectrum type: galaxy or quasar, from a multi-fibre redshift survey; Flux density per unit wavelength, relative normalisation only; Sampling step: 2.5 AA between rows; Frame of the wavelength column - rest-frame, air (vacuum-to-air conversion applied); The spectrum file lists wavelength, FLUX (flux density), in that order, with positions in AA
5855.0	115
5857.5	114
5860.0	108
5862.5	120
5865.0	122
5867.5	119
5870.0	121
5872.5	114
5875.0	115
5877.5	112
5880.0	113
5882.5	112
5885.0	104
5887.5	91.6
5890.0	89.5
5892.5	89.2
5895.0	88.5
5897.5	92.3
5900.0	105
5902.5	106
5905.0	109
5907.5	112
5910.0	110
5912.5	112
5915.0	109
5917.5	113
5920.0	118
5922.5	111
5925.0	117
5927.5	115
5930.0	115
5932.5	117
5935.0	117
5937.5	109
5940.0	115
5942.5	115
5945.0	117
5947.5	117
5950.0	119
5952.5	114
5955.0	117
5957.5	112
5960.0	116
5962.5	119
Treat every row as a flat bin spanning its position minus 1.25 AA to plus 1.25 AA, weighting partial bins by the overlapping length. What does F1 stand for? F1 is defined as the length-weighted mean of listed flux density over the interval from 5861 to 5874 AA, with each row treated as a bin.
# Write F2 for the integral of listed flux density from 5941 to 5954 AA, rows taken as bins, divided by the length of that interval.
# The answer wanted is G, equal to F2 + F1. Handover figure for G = 235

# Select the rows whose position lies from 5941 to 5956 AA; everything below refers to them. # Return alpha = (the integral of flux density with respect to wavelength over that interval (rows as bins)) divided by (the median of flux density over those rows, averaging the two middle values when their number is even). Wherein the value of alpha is 14.9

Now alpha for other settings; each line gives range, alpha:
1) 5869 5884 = 15.1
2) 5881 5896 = 15.9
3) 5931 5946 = 14.9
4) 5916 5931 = 15.0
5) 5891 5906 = 14.9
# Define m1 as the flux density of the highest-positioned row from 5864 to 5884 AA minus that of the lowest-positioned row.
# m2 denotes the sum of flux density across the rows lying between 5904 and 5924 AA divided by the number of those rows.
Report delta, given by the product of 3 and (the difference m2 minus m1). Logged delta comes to 365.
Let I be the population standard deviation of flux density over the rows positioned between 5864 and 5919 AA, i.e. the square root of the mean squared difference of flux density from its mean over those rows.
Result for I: 10.2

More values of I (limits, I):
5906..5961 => 2.9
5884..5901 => 6.6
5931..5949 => 2.7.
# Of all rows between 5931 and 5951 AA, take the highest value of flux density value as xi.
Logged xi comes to 119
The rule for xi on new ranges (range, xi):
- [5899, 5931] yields 118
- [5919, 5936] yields 118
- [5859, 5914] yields 122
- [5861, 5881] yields 122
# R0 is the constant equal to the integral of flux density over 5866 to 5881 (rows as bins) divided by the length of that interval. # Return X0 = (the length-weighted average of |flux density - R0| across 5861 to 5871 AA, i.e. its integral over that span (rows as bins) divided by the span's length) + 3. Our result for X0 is 7.7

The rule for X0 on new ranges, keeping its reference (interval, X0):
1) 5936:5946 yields 5.4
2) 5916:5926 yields 5.9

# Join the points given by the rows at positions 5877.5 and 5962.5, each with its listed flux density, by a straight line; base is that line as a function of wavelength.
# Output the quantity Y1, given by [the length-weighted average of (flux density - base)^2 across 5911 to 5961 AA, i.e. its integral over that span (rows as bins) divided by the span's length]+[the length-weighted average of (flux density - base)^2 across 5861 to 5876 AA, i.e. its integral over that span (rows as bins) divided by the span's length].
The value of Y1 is 74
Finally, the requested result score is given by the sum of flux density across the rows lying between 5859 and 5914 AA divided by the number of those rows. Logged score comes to 108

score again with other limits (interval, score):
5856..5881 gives 116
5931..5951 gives 116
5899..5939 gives 112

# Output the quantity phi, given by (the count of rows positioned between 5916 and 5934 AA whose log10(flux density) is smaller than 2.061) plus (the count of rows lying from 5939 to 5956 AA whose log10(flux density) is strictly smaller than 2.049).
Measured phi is 4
